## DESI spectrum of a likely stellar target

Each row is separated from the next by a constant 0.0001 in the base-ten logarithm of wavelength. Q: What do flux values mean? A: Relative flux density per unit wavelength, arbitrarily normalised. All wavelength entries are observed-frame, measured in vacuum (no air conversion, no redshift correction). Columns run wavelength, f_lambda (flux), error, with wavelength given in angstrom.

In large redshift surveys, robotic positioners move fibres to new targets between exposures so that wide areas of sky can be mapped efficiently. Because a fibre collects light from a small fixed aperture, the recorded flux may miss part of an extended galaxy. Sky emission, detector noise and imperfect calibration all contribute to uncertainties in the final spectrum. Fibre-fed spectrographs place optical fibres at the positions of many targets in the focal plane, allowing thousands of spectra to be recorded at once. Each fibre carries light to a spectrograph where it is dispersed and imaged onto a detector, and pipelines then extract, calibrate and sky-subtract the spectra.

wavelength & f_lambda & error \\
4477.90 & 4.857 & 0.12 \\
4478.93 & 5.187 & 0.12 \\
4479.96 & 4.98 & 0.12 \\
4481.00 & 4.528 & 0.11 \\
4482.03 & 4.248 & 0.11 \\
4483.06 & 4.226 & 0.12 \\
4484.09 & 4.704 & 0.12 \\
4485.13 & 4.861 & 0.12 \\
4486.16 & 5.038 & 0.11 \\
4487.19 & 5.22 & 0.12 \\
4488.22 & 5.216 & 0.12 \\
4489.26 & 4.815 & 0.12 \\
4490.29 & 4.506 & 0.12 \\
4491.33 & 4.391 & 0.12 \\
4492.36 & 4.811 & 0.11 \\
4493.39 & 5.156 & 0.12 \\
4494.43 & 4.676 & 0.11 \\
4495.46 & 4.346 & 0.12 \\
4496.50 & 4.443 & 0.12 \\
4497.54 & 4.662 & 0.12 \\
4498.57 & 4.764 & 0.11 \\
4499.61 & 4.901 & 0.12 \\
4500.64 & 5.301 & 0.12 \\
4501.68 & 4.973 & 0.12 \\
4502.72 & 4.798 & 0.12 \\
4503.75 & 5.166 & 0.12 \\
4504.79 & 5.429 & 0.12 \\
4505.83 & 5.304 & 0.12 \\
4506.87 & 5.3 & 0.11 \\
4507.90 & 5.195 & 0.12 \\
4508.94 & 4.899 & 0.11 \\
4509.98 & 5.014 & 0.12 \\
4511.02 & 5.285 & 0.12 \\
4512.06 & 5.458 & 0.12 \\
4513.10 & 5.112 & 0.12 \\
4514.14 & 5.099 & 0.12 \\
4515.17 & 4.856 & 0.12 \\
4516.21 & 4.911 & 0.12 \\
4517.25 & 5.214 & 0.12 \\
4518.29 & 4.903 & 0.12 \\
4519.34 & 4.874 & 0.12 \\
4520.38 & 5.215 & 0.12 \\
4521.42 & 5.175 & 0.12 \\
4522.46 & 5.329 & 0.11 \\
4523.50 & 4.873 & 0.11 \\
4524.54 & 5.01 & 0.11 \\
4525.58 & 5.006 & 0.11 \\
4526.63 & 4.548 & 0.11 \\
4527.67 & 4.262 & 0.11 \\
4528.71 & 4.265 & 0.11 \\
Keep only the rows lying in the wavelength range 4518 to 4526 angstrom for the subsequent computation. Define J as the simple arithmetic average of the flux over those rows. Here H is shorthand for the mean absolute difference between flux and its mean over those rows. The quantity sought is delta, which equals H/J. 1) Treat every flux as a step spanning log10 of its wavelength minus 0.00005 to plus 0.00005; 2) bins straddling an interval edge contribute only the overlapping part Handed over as 0.028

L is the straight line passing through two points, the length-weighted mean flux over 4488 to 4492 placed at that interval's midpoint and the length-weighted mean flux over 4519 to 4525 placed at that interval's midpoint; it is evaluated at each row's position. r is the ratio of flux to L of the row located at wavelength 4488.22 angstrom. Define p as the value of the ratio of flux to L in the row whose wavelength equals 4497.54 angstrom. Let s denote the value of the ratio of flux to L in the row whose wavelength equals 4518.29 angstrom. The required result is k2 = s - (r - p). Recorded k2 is 0.83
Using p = 0.97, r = 1.12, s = 0.97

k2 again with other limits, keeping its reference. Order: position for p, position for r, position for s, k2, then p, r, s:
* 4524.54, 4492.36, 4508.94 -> 0.95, 0.98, 1.02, 0.99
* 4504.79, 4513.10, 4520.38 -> 1.12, 1.11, 1.03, 1.03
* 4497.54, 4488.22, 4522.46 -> 0.90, 0.97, 1.12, 1.05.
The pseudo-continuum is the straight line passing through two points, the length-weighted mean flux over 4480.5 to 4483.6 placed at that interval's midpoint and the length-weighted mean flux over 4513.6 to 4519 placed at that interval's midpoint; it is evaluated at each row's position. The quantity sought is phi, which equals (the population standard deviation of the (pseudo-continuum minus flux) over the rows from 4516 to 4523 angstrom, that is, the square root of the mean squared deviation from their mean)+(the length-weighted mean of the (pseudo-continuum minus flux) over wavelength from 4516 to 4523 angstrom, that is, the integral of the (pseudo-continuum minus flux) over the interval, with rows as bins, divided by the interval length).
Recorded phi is 0.11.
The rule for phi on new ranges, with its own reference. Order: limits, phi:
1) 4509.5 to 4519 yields 0.08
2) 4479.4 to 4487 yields -0.02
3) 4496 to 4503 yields 0.06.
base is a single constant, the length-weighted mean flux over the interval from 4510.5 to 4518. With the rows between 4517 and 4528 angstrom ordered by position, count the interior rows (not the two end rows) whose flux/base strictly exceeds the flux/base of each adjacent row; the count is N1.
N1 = 3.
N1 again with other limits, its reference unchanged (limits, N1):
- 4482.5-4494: 1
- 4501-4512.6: 1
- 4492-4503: 2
